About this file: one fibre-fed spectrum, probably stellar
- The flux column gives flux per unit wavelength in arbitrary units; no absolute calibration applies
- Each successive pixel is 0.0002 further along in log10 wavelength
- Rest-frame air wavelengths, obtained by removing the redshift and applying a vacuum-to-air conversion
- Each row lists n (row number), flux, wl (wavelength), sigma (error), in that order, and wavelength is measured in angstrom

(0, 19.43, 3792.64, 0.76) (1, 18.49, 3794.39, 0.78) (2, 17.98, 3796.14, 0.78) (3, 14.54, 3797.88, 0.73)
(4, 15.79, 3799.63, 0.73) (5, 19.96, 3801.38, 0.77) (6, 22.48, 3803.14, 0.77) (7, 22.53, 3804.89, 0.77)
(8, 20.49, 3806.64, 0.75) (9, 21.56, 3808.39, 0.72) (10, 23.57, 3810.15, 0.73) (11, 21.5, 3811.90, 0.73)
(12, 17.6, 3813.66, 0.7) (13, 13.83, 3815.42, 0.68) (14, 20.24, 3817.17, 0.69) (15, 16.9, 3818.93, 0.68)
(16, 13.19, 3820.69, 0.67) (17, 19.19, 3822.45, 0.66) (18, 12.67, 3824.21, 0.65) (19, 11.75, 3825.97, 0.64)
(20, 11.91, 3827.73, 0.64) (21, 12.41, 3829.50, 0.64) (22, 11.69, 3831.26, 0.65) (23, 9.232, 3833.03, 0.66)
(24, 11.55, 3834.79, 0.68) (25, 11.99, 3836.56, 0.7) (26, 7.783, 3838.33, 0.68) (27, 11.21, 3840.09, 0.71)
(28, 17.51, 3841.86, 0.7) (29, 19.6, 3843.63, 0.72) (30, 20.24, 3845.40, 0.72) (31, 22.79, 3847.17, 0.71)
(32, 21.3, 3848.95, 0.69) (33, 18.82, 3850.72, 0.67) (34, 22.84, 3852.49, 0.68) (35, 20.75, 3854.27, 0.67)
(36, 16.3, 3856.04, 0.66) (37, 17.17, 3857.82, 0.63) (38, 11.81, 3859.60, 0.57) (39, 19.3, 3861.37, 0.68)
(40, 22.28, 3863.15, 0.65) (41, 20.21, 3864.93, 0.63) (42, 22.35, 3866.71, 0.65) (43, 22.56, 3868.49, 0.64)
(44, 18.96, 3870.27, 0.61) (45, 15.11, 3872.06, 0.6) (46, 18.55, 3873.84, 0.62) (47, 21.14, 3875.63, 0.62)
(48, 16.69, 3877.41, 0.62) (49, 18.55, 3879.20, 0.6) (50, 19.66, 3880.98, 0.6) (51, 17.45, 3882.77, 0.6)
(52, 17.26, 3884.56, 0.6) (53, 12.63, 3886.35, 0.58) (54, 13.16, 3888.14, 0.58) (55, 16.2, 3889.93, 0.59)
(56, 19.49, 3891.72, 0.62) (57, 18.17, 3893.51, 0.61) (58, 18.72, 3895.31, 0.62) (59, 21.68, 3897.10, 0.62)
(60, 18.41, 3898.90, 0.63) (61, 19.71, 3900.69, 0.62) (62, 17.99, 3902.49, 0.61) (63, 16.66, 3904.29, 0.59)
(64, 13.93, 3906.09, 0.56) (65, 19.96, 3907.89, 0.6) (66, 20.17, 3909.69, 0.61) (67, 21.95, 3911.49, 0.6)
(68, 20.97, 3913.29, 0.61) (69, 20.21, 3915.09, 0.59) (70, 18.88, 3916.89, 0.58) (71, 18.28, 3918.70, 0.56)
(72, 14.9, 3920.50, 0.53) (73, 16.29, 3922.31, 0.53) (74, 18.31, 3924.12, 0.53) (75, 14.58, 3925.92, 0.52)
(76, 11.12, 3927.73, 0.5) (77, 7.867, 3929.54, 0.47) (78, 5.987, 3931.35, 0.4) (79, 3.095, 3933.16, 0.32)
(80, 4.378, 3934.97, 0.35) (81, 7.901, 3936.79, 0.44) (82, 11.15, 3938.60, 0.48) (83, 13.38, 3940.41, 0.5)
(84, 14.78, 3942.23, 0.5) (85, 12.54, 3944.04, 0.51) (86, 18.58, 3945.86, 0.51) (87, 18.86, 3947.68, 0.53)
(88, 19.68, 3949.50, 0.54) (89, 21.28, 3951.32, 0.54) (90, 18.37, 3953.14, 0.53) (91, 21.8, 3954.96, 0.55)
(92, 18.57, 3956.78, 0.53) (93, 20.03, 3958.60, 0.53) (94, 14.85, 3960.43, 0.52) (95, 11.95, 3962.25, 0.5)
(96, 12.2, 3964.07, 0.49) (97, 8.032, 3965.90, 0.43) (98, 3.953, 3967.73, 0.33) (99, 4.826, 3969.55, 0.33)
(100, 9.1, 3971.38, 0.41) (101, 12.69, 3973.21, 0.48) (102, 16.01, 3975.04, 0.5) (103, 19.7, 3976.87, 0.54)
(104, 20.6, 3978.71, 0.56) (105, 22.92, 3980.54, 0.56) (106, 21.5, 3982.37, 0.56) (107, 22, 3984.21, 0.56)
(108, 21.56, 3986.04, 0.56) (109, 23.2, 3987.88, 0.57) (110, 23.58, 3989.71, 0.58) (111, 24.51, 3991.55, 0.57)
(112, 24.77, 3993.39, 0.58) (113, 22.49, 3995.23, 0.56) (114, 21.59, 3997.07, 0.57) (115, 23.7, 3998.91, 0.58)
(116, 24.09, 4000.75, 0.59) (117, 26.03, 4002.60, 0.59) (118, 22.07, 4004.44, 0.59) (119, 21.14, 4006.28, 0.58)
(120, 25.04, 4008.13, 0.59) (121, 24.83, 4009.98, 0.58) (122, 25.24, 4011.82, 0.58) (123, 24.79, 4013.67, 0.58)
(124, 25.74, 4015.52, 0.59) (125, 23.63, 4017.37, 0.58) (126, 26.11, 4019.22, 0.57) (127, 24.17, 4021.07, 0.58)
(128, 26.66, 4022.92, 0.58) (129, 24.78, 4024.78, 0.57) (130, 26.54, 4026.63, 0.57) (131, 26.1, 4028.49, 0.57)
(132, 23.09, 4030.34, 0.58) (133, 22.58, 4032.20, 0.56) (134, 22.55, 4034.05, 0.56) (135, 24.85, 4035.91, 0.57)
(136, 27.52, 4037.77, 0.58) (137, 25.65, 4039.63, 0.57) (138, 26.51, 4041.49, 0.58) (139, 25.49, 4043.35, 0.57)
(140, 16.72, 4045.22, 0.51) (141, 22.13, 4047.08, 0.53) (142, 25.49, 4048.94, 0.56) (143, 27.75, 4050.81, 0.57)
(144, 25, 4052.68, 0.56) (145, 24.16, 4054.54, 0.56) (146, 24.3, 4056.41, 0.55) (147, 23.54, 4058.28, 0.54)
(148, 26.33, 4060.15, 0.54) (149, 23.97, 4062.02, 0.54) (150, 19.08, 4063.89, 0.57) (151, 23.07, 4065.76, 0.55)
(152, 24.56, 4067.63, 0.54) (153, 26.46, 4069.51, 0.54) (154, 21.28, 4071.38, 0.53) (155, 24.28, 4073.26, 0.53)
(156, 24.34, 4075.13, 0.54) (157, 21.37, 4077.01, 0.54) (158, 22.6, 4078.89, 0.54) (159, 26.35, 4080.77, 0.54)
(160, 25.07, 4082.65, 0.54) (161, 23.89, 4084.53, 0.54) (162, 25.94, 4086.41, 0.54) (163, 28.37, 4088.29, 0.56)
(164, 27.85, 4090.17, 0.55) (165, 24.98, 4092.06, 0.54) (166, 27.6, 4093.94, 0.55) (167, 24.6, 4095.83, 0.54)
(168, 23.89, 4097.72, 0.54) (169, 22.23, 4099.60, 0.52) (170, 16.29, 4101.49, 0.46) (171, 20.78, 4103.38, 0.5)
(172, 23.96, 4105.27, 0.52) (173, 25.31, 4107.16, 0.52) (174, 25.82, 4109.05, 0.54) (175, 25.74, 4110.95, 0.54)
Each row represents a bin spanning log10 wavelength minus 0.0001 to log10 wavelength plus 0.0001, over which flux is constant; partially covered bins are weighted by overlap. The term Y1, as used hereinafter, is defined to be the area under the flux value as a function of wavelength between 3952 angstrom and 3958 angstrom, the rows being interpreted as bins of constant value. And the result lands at 118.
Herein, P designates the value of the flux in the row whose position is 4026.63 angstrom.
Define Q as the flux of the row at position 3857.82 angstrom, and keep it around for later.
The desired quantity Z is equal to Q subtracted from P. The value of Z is 9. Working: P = 26.54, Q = 17.17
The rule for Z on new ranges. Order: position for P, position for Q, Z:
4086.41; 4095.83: 1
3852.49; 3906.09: 9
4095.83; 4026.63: -2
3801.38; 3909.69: 0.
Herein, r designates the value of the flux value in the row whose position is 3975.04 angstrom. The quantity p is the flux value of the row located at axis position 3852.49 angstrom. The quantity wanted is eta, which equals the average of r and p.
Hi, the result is 19.4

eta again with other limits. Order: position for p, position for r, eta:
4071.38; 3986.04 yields 21.4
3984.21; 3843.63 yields 20.8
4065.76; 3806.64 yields 21.8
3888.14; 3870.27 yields 16.1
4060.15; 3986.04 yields 23.9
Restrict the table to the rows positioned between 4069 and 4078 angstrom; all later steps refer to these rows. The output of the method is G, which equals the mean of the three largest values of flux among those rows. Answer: 25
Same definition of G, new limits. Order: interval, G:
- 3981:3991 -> 23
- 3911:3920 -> 21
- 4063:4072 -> 25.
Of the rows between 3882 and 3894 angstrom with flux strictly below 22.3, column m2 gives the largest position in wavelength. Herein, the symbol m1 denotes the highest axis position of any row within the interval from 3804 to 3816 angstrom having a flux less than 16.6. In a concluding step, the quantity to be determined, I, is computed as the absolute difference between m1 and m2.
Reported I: 78.1 angstrom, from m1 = 3815.42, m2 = 3893.51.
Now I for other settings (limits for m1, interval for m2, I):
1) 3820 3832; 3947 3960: 127.3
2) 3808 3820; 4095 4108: 288.0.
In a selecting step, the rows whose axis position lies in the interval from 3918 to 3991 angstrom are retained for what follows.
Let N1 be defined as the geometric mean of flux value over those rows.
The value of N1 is 13.4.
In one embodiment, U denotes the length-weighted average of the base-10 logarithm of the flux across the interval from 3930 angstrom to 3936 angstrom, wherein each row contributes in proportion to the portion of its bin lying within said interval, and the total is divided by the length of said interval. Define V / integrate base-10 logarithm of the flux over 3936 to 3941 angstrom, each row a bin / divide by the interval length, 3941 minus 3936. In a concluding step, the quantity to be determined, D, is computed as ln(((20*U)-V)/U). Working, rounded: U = 0.66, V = 1.02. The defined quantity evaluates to 2.92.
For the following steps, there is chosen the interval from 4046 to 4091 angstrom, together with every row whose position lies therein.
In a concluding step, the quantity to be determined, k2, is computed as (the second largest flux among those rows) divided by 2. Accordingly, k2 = 13.9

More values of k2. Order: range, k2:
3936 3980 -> 10.6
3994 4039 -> 13.3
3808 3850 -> 11.4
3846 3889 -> 11.4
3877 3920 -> 10.8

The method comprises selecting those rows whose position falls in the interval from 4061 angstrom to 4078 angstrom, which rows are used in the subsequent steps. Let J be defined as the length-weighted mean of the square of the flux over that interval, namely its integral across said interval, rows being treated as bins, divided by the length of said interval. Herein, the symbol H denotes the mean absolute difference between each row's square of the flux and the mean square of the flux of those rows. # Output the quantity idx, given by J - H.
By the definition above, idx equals 462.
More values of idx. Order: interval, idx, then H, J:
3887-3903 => 277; 56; 333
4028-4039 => 516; 84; 600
